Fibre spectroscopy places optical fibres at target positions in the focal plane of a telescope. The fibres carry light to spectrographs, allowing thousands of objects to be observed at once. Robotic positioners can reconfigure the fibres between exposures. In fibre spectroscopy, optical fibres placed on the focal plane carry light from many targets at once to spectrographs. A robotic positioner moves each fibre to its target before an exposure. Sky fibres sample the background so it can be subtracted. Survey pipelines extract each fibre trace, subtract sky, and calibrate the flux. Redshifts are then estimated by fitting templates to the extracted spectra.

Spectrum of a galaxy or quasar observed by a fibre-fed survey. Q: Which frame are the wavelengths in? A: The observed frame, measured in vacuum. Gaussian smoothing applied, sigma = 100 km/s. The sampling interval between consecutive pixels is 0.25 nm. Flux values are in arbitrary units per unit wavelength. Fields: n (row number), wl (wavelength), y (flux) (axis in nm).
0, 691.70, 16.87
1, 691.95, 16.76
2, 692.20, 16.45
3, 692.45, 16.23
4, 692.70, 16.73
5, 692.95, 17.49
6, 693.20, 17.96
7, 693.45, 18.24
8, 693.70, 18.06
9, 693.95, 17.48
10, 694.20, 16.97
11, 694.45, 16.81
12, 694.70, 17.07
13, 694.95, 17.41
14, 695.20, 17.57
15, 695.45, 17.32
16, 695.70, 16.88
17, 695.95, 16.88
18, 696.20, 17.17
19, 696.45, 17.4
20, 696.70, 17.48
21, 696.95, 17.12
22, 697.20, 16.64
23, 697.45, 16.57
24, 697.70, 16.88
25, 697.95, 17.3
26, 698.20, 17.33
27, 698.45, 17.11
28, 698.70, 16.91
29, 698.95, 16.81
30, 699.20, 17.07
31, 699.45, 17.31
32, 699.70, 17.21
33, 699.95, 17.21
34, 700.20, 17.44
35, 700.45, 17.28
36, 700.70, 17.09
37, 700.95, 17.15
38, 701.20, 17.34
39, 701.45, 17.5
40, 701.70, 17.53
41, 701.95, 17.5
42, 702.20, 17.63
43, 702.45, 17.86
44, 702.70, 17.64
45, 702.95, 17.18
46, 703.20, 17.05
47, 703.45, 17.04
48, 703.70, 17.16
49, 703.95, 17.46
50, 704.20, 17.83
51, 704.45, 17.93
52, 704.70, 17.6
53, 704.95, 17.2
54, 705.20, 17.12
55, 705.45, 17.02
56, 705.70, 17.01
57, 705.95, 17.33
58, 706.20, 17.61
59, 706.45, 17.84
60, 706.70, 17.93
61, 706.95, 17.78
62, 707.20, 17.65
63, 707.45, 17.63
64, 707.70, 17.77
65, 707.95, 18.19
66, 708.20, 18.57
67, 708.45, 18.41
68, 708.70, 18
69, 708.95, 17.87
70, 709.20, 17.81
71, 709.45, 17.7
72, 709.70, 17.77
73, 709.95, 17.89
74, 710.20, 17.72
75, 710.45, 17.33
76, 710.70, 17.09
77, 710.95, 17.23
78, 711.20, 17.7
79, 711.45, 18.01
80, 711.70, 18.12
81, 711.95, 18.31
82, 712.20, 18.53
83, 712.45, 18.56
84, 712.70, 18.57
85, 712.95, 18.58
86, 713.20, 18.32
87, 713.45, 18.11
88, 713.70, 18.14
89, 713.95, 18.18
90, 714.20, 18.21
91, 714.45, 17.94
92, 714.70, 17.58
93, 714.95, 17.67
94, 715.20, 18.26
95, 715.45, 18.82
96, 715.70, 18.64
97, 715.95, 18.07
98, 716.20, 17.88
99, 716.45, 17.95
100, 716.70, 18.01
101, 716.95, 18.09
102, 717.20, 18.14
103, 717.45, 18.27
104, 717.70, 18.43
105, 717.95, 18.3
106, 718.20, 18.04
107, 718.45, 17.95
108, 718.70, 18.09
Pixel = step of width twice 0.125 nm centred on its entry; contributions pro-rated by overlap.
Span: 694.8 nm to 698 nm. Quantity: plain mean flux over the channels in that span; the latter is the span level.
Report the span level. 17.1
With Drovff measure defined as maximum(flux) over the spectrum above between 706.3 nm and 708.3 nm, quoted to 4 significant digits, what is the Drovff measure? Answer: 18.57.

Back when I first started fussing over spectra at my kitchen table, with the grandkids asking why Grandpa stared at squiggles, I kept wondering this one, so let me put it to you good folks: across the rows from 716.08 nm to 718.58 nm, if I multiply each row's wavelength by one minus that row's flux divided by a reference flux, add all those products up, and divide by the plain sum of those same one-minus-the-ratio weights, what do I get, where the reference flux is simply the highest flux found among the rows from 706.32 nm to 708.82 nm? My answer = 717.22 nm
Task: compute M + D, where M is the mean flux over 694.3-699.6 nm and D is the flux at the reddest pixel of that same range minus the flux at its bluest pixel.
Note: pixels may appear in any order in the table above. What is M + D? 17.6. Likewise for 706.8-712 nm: 18.4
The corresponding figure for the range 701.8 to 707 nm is 17.7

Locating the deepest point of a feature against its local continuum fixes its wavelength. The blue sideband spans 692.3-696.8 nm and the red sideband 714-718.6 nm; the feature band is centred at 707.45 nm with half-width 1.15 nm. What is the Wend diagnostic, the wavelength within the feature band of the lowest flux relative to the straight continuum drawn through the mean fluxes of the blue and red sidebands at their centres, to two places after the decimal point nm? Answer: 707.45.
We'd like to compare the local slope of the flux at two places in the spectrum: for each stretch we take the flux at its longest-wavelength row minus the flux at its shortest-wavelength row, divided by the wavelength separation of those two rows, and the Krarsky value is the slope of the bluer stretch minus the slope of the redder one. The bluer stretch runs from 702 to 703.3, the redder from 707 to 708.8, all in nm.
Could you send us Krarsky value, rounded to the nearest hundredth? -0.81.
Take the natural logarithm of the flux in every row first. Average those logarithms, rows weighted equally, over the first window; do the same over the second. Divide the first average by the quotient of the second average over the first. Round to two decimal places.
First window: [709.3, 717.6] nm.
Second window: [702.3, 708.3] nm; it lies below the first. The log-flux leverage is 2.92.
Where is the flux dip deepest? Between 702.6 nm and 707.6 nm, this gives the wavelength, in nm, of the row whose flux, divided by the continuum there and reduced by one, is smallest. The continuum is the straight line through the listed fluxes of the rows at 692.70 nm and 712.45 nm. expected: 705.70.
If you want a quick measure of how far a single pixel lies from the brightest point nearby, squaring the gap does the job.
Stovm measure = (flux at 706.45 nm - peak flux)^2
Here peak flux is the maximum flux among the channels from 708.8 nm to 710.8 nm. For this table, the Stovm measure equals 0.00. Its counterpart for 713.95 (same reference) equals 0.08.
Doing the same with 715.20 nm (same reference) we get 0.14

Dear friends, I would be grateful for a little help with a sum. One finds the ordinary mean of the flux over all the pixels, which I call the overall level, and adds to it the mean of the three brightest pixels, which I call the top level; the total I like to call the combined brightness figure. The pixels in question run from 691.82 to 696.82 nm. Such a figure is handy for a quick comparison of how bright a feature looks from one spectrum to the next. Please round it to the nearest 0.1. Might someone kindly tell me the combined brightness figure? 35.3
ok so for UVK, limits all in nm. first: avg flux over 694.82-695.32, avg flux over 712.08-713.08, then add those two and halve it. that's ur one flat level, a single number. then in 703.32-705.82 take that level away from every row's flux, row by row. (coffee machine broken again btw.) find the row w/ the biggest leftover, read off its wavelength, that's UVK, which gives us 704.45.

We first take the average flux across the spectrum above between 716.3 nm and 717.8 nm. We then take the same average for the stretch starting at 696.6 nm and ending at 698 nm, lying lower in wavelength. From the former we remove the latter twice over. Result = -15.8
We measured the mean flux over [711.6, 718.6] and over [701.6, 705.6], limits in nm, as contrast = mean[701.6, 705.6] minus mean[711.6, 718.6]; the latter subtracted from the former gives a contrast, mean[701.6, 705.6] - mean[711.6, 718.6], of -0.78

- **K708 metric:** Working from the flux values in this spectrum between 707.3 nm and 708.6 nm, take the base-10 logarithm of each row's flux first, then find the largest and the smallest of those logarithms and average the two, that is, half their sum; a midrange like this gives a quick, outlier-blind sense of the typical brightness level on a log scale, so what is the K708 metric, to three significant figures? 1.26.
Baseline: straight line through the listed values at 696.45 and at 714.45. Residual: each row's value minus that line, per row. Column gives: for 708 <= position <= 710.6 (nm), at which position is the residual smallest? 710.45 nm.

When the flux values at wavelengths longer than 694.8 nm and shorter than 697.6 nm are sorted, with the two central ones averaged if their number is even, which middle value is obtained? 17.2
